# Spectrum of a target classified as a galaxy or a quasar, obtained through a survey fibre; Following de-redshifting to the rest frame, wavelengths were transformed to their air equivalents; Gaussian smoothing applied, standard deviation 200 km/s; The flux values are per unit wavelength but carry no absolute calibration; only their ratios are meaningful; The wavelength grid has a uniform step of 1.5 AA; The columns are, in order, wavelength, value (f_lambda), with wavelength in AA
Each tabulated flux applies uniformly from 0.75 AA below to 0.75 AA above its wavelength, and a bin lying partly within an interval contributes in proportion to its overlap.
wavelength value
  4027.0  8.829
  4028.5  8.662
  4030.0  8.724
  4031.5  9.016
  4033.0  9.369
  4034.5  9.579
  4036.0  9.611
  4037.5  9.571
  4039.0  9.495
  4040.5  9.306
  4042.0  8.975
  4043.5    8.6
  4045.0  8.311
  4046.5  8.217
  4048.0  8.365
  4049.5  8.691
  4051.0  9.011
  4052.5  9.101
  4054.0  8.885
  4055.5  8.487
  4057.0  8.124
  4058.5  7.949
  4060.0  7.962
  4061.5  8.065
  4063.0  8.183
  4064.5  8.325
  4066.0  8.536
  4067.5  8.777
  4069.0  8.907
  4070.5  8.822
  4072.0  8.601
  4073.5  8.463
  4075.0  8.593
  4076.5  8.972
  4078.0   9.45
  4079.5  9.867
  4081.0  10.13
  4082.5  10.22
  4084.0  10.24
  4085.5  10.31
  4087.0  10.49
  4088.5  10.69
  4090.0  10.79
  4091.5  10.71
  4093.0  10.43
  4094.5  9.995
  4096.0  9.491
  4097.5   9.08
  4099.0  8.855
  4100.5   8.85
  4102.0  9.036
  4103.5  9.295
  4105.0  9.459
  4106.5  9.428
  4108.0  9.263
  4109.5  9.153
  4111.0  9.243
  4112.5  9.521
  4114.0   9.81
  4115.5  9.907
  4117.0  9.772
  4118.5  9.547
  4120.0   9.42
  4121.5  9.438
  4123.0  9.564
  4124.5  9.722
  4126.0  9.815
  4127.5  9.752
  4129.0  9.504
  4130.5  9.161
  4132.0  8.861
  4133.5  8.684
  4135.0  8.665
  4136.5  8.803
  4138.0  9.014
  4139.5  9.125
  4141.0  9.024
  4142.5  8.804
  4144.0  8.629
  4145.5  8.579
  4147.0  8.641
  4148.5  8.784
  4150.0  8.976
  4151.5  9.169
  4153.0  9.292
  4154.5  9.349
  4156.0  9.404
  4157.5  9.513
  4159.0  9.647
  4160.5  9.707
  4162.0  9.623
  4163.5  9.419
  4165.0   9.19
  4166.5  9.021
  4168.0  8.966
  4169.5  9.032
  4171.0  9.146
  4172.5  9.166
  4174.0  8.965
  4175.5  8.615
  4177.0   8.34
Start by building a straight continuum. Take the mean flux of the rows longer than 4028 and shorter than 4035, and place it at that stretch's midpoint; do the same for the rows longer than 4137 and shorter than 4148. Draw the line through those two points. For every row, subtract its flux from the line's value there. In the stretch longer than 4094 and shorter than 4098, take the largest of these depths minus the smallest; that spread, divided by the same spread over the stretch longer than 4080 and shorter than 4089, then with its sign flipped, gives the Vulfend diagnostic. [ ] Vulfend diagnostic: -1.6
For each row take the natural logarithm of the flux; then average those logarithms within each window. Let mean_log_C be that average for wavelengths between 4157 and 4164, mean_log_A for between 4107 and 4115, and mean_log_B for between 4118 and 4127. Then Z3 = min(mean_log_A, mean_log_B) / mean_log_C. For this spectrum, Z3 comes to 0.99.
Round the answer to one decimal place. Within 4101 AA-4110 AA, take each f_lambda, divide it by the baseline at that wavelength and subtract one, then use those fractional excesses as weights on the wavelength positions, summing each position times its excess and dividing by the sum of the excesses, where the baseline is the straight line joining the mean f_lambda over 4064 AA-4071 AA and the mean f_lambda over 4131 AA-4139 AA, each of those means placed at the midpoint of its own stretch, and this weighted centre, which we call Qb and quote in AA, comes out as 4105.8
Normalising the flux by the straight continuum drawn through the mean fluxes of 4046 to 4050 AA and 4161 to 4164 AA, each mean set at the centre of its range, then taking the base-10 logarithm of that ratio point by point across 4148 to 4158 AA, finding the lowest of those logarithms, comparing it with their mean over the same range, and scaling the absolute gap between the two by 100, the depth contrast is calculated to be 1.9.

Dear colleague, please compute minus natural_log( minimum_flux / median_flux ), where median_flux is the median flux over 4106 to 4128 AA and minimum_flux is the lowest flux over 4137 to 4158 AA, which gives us 0.11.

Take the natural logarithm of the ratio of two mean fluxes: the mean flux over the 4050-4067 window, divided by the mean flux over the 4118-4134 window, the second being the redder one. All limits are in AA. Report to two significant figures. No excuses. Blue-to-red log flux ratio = -0.11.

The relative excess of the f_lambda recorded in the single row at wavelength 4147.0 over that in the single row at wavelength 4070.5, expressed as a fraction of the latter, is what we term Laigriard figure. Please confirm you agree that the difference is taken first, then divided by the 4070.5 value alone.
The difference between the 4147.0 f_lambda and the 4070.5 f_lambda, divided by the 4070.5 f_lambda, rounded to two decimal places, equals -0.02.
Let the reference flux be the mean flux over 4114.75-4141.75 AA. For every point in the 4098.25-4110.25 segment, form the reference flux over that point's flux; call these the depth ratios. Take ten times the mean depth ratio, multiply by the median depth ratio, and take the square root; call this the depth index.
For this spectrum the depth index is 3.21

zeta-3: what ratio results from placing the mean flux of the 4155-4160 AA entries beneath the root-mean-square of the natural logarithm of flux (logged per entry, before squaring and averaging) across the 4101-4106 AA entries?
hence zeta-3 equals 0.234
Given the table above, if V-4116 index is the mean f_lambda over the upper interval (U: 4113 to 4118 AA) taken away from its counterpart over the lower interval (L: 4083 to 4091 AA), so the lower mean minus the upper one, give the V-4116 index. 0.7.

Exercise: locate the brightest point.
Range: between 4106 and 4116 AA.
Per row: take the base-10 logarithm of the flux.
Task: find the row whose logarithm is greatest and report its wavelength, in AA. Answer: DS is 4115.5 AA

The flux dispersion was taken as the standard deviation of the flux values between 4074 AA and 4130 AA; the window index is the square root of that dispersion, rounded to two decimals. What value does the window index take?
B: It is 0.74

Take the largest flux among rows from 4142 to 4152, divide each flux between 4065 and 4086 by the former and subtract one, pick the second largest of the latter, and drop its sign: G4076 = 0.12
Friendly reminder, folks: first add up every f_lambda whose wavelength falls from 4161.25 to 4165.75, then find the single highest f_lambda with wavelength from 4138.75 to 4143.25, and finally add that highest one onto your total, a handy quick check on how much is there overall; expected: 37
